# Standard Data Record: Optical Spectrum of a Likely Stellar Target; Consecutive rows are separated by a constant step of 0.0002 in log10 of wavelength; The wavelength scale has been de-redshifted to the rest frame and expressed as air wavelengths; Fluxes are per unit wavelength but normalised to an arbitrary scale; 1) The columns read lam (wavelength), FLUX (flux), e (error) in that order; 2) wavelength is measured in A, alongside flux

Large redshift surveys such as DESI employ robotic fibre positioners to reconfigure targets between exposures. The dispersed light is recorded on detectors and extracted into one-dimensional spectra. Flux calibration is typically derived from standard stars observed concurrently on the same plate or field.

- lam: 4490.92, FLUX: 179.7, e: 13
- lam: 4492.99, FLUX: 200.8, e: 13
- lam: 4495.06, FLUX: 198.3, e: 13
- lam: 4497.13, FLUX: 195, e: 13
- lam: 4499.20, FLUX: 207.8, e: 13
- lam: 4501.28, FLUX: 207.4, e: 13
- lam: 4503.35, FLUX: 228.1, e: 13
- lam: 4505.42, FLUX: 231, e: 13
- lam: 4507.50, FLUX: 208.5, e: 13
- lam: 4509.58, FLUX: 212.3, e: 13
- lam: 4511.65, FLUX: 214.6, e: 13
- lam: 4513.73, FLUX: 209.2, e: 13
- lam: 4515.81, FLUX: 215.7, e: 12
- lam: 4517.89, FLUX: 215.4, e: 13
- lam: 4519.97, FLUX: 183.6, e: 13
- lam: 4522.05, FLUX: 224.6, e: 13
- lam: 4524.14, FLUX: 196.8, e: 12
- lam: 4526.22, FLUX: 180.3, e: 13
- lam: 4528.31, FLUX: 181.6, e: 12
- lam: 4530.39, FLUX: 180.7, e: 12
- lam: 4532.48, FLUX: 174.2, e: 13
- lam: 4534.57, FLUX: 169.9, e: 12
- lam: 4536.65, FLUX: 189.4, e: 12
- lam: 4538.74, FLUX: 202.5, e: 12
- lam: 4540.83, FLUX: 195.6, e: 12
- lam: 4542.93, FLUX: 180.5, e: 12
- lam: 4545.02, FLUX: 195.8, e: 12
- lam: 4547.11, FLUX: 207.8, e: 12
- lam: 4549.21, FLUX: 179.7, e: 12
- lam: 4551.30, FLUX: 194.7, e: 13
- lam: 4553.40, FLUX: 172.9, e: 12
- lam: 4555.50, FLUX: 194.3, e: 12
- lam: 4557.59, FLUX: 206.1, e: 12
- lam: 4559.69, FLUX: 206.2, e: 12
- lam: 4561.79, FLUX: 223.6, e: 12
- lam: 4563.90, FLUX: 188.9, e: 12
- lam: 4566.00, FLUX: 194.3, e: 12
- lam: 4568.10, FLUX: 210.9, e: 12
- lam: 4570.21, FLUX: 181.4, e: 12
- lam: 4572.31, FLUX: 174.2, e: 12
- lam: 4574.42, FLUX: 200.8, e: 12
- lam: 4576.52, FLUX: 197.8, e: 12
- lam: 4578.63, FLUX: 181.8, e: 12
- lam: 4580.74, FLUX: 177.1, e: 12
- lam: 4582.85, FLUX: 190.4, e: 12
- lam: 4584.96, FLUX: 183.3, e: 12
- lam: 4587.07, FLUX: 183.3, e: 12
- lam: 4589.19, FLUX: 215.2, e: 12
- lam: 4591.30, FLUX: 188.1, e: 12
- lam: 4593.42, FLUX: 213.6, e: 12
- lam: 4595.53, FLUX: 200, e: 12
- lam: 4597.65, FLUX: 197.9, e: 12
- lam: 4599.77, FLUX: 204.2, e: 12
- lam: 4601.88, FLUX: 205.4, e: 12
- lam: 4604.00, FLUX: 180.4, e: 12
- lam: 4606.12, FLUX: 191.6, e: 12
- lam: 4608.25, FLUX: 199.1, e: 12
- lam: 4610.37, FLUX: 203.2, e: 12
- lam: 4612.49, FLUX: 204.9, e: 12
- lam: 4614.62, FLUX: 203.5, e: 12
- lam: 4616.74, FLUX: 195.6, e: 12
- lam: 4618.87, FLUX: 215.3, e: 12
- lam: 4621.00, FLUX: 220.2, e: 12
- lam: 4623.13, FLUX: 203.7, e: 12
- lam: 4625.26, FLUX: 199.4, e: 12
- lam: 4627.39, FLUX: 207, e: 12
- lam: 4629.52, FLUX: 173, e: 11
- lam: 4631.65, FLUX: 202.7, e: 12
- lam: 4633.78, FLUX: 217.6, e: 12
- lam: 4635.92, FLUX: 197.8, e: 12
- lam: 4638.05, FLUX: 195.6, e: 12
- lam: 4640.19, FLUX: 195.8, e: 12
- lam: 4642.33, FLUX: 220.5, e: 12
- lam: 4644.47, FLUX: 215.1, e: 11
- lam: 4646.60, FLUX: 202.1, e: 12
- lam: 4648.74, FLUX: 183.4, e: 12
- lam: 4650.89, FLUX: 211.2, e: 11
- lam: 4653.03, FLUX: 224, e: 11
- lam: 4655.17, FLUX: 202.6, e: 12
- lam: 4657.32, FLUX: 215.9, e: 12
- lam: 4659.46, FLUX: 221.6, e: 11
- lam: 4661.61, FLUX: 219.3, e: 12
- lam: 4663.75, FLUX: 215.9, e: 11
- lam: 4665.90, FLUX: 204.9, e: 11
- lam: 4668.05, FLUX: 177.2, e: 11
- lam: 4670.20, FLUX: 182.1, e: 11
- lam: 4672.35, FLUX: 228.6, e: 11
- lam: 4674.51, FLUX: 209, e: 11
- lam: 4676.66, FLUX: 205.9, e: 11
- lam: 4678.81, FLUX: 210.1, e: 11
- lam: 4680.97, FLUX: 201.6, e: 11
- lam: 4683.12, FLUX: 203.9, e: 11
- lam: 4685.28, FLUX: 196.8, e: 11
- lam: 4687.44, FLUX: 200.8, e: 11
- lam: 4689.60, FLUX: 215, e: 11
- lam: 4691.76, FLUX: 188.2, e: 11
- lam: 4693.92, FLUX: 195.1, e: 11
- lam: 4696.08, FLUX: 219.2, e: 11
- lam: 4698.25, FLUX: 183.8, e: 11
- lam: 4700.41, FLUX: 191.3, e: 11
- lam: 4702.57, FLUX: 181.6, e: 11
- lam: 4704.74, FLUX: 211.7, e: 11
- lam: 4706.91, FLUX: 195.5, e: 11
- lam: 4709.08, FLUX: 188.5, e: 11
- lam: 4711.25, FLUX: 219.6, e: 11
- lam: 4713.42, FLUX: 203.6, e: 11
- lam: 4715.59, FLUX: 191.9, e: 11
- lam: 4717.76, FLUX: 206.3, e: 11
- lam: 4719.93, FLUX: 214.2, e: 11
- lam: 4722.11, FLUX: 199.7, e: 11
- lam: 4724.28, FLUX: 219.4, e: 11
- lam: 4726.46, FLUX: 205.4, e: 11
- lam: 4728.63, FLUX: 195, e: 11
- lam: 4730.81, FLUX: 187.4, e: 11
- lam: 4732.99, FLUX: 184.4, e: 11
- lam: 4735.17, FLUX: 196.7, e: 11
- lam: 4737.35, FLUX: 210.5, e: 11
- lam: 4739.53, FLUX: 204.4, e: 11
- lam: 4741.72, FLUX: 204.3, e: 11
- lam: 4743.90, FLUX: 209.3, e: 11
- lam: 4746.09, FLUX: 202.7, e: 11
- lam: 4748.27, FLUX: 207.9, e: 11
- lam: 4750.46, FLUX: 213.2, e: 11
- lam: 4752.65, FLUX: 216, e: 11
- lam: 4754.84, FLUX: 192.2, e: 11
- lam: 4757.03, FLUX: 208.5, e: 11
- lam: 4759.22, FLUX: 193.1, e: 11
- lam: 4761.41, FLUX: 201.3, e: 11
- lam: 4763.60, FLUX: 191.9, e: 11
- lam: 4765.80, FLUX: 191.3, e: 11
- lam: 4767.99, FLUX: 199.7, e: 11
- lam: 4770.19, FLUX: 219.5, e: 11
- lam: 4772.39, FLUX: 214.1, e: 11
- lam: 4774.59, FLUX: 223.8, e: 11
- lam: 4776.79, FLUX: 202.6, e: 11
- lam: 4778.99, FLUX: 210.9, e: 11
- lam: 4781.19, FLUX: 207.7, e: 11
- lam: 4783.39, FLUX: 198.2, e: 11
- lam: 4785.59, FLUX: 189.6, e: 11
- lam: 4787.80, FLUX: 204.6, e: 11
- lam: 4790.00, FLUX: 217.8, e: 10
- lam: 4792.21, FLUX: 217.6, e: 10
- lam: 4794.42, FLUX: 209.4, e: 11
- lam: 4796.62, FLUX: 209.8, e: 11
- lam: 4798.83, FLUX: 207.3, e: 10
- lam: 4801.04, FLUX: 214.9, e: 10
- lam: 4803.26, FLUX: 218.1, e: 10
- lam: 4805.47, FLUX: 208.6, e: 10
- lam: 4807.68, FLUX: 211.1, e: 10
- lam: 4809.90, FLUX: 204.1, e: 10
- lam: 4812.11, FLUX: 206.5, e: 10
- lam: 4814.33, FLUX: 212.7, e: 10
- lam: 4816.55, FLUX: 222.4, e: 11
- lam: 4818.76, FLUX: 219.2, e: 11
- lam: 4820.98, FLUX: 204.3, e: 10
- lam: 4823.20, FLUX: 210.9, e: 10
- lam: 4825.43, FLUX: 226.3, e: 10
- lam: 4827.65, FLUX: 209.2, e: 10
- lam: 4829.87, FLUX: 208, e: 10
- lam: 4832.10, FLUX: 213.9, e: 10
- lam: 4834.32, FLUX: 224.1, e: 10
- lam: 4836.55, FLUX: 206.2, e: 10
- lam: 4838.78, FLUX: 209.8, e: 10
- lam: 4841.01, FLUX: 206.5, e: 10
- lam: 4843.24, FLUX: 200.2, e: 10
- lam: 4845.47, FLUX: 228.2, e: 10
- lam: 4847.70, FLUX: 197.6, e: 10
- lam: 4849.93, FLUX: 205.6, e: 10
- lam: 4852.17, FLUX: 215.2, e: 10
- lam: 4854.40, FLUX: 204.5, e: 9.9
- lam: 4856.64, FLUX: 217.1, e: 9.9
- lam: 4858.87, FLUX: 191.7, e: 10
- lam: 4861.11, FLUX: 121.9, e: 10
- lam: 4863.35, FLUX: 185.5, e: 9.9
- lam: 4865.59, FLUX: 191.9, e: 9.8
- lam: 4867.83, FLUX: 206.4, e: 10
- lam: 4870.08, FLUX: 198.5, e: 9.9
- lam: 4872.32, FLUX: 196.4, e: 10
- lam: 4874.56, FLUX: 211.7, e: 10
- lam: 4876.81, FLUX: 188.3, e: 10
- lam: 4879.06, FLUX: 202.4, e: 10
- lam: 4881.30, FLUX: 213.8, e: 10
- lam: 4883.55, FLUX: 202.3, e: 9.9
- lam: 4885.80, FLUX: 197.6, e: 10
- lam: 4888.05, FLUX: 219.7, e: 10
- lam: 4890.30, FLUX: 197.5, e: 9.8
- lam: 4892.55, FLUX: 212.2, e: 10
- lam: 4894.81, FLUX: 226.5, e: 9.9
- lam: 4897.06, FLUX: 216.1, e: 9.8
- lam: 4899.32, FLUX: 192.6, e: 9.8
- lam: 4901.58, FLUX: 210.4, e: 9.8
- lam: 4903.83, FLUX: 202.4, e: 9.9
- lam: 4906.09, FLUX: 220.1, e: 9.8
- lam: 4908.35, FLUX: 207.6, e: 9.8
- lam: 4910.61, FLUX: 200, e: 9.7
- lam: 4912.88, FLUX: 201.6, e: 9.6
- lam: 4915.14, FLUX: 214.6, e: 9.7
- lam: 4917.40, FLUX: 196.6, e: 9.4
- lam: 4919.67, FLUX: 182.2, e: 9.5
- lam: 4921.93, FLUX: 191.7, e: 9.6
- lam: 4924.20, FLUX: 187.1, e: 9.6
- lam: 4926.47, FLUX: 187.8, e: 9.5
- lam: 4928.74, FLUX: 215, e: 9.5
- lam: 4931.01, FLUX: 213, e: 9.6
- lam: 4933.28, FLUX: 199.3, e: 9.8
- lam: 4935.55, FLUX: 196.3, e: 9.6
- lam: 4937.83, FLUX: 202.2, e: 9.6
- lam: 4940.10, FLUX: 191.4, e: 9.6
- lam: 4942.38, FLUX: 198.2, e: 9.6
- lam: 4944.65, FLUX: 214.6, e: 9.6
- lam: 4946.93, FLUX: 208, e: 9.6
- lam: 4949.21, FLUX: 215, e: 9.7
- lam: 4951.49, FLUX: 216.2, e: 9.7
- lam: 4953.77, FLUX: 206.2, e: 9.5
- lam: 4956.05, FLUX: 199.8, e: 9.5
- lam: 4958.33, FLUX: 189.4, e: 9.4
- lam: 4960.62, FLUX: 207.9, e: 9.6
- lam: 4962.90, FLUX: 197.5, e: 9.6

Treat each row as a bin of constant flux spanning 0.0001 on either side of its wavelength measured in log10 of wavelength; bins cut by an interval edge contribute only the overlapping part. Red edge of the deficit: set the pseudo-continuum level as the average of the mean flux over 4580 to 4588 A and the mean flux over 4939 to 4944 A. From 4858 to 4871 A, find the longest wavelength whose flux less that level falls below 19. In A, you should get 4870.08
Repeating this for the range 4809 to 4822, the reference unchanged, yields 4820.98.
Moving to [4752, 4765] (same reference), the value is 4763.60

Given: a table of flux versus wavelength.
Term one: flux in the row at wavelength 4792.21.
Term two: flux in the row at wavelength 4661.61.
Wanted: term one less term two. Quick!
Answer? -2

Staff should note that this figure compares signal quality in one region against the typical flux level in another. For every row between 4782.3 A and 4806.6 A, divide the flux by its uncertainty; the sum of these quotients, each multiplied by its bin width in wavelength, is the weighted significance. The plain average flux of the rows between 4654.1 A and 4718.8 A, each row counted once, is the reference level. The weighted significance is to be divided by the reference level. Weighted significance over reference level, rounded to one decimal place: 2.4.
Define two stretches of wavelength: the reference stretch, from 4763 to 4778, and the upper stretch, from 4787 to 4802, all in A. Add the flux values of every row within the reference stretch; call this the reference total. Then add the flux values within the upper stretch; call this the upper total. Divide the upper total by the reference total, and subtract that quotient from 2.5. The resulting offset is 1.47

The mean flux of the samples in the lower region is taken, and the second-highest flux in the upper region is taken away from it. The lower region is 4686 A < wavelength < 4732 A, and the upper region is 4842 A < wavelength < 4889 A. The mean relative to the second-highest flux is -19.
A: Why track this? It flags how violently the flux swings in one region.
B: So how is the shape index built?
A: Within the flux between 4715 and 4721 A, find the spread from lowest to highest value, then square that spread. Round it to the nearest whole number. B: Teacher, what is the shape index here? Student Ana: 497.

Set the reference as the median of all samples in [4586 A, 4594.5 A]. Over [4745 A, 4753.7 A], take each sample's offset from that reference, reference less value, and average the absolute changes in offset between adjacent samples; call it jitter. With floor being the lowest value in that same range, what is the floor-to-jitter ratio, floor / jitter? 46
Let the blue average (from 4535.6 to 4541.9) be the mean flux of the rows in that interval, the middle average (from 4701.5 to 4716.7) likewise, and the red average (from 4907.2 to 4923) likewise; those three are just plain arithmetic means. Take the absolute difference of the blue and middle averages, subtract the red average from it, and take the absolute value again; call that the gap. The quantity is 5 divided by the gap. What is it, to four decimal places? 0.0255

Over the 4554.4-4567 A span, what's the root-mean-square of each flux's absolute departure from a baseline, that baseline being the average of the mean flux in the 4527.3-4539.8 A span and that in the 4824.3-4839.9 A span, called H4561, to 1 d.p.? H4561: 12.1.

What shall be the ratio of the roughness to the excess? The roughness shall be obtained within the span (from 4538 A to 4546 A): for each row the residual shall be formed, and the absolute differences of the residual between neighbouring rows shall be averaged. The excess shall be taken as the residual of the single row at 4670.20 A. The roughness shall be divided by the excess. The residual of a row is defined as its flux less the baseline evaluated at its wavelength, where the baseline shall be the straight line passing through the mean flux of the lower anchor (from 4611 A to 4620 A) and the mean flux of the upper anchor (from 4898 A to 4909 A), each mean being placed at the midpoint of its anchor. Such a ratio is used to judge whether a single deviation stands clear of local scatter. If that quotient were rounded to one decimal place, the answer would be -0.5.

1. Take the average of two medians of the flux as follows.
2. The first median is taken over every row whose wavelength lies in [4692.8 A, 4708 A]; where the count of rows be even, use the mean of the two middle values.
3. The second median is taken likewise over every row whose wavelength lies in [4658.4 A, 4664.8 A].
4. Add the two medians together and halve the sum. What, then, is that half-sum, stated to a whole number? 207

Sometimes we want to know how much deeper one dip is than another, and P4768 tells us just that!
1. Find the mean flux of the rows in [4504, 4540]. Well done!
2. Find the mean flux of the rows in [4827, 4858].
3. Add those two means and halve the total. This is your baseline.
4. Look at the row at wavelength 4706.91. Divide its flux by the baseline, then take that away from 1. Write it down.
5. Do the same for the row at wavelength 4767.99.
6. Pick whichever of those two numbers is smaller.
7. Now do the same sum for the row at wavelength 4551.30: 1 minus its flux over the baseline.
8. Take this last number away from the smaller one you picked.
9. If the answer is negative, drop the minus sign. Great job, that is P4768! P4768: 0.02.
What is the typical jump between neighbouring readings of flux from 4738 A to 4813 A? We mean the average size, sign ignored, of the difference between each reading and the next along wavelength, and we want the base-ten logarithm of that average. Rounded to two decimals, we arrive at 0.90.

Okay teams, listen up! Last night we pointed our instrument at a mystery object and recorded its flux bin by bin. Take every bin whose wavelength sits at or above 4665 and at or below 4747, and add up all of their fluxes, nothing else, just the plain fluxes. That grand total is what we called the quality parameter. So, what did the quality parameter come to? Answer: 7646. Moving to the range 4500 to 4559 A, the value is 5553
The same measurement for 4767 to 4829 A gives 5901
